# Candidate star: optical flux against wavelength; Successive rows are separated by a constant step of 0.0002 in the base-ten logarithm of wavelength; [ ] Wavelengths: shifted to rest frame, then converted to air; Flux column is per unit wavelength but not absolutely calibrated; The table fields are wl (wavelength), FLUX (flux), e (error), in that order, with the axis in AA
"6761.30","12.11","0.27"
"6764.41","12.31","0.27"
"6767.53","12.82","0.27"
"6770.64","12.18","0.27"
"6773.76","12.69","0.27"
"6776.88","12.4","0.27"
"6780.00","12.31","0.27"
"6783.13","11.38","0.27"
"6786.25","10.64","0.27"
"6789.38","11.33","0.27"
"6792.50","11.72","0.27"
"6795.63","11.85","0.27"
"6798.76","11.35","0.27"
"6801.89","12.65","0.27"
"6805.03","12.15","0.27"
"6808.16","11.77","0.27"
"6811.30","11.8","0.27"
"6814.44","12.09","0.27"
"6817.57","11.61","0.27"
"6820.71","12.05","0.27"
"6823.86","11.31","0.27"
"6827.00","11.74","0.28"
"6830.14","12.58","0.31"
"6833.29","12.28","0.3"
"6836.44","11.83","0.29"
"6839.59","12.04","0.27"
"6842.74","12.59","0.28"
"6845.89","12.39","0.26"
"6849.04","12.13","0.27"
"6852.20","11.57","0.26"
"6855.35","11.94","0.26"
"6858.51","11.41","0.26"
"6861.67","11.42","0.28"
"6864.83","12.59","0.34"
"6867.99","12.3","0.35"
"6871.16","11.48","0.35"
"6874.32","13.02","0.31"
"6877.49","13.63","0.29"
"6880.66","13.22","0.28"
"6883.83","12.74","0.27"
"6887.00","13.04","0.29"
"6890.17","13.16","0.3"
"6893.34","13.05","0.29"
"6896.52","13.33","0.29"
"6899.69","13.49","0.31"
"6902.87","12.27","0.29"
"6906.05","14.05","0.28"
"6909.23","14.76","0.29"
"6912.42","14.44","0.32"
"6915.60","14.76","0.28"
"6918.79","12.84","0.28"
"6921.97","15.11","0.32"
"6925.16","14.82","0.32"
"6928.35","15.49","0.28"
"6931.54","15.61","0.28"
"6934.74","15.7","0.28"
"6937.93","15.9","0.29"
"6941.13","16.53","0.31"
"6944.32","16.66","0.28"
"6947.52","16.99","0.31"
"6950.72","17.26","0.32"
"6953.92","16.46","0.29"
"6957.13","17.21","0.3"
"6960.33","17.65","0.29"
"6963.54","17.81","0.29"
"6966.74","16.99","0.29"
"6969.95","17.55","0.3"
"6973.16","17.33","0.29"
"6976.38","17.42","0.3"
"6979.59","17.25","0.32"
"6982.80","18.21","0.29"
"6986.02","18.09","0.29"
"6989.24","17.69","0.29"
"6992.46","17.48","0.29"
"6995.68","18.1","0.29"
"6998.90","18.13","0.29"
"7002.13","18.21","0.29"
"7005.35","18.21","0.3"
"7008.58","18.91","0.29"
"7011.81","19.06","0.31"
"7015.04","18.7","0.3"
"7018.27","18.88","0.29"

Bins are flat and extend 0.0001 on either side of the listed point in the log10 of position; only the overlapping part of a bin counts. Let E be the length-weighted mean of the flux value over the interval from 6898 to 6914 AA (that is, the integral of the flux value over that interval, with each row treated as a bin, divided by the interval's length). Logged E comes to 13.8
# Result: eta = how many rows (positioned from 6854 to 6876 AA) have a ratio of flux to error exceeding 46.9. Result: 0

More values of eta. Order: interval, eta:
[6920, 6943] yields 6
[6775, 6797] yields 0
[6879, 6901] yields 2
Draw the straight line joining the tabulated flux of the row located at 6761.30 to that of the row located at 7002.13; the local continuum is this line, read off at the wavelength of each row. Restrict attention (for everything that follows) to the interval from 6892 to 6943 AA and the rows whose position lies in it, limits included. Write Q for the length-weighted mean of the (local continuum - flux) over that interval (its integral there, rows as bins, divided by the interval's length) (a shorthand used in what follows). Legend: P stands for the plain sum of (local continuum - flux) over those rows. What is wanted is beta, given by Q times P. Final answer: 38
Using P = 25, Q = 1.5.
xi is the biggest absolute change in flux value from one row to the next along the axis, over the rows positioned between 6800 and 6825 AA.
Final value 0.74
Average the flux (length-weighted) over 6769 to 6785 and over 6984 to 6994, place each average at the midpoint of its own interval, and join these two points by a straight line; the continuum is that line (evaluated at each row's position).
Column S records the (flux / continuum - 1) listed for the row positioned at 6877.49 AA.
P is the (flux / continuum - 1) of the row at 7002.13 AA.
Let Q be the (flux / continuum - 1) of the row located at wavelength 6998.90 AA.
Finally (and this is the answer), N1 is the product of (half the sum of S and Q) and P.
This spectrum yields -0.0002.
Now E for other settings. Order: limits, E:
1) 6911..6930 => 14.6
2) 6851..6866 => 11.8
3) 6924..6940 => 15.5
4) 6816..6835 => 11.9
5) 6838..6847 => 12.3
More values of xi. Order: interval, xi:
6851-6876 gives 1.54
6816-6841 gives 0.84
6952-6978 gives 0.82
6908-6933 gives 2.27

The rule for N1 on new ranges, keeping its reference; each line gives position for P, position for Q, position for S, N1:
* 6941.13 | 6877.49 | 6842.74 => -0.0002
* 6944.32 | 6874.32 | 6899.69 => -0.0006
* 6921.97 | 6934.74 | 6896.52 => 0.0047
